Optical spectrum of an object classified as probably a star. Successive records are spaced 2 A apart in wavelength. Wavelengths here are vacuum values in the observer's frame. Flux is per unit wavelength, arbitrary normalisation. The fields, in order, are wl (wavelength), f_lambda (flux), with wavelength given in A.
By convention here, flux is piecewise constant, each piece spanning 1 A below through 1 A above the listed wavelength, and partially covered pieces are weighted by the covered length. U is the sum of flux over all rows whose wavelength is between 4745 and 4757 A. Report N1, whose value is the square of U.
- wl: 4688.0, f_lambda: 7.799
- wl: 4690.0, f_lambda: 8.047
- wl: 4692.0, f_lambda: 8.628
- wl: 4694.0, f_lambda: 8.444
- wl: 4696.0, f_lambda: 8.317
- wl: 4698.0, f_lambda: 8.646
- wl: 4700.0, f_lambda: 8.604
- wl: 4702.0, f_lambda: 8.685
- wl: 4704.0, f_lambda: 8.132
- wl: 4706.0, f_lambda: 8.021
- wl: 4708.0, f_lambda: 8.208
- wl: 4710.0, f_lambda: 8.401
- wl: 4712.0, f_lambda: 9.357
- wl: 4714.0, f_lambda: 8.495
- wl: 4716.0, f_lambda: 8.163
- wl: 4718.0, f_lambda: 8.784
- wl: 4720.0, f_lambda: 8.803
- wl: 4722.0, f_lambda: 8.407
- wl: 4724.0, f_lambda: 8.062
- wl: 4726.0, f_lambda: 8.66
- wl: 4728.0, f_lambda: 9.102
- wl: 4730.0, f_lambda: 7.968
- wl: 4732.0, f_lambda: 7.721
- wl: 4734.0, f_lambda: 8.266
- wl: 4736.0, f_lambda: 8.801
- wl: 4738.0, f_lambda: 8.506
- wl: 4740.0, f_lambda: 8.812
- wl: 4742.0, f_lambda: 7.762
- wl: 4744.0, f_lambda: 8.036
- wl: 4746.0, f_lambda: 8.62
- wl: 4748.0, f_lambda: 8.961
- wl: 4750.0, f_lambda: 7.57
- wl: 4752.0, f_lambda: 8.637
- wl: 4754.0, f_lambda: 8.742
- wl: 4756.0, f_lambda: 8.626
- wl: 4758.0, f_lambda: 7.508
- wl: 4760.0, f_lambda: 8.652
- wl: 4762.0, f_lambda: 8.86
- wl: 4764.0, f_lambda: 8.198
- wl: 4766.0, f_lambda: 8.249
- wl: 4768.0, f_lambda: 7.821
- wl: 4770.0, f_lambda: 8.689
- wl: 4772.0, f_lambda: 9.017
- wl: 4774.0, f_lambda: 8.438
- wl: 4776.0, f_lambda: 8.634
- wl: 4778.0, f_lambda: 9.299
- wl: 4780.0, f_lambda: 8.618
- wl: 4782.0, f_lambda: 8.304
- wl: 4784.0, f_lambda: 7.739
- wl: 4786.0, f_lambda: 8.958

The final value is 2617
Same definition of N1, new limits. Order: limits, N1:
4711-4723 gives 2705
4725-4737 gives 2552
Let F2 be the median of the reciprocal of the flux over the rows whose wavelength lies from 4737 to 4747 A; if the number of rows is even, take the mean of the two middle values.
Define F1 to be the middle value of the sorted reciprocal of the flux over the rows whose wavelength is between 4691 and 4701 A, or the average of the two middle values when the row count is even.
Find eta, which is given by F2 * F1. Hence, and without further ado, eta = 0.0137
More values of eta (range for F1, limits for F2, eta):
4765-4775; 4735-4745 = 0.0139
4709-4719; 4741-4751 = 0.0146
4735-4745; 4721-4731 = 0.0140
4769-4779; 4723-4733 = 0.0143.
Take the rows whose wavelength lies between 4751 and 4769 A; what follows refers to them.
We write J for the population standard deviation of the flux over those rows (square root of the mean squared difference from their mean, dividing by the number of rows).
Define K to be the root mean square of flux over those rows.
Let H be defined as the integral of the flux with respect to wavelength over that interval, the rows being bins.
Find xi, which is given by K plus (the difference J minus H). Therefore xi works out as -142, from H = 151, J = 0.43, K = 8.38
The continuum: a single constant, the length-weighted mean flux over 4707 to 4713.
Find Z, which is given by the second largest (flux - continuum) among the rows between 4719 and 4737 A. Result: 0.15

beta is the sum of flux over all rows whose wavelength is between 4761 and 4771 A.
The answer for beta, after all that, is 41.8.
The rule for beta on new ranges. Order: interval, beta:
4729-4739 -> 41.3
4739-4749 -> 42.2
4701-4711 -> 41.4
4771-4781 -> 44.0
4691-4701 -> 42.6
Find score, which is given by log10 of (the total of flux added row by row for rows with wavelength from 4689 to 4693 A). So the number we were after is 1.22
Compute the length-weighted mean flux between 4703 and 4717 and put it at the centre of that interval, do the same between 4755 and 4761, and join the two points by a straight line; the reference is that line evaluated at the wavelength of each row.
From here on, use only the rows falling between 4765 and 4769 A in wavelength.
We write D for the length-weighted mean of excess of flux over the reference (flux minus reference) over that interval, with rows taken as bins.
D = -0.20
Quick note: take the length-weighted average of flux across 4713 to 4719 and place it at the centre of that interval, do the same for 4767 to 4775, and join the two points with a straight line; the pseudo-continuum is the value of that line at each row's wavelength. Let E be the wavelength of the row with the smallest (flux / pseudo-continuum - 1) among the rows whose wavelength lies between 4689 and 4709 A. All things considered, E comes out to 4706.0 A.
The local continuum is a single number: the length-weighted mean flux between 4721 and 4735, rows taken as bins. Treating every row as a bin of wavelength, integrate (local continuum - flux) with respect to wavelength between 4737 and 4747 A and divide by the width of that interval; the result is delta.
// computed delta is -0.03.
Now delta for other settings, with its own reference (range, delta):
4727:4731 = -0.22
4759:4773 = -0.19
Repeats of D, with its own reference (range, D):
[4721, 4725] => -0.13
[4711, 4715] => 0.54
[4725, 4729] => 0.53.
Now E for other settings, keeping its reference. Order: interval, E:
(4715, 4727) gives 4724.0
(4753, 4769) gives 4758.0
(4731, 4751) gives 4750.0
